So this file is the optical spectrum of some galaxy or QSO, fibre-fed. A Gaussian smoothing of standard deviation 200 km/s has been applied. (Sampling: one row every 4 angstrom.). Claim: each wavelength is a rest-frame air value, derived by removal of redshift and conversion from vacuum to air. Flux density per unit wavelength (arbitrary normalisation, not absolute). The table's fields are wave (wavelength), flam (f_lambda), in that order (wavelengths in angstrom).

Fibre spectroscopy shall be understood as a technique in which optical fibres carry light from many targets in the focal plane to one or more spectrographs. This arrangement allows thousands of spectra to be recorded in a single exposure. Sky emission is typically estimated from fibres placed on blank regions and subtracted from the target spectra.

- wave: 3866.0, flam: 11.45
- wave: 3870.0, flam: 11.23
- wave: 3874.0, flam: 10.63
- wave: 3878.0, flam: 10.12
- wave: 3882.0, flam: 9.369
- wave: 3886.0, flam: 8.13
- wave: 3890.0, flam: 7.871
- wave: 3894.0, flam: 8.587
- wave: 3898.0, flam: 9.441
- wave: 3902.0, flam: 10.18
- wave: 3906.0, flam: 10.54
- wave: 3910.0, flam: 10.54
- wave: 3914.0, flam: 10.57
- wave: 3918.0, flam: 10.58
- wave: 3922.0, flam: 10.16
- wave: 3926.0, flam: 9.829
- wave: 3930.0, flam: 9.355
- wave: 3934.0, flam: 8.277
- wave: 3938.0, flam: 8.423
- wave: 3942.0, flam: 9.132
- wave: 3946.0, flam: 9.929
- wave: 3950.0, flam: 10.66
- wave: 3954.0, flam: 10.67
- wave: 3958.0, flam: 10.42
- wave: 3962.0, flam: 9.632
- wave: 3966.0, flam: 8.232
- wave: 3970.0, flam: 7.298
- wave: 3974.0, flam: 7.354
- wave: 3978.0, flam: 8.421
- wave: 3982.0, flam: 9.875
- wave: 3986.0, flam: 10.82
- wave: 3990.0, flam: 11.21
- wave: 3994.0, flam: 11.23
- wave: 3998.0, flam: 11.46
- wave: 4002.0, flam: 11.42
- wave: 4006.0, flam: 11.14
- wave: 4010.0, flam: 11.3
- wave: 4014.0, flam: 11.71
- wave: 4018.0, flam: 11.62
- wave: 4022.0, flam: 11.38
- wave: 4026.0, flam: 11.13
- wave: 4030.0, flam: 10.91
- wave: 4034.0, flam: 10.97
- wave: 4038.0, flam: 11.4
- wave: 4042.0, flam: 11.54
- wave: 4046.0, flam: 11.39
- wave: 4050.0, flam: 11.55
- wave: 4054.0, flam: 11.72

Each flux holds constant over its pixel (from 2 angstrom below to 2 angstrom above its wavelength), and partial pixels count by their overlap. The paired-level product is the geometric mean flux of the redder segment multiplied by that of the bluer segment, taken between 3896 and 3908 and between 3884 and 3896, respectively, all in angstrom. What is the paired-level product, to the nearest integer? 82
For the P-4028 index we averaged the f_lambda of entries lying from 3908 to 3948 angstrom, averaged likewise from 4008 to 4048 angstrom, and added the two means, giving 21.0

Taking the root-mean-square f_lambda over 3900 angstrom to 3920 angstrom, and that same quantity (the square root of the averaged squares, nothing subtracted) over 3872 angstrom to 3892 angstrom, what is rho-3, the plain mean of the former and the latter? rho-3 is 9.9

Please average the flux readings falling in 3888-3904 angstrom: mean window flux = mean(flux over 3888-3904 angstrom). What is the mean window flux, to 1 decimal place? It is 9.0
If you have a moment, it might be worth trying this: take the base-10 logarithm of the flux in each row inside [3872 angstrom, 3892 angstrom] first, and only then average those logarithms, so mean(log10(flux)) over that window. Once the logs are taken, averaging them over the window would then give 0.96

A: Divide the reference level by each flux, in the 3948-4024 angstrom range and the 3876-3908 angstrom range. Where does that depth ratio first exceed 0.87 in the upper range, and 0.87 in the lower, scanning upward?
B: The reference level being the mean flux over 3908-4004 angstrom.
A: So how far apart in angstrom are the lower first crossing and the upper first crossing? 72 angstrom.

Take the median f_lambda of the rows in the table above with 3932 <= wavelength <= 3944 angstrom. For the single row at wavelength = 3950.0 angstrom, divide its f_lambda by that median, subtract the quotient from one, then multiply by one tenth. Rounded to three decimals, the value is -0.027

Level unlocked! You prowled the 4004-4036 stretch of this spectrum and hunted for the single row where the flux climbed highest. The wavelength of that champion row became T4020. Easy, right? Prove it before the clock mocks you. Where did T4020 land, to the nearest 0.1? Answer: 4014.0 angstrom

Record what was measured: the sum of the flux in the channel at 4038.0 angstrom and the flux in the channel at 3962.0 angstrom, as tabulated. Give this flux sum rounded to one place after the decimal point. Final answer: 21.0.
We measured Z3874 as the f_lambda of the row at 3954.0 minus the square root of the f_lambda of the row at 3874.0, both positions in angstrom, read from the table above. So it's 7.4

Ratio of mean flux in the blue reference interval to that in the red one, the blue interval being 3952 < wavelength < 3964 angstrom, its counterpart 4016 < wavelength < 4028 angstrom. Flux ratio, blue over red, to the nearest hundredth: 0.90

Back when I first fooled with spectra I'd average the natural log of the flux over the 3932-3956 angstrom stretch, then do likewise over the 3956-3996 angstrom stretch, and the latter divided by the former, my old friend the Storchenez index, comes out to 0.99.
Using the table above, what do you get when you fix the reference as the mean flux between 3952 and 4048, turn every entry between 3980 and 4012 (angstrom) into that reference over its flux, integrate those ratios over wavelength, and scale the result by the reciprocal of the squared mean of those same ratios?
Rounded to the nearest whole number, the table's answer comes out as 34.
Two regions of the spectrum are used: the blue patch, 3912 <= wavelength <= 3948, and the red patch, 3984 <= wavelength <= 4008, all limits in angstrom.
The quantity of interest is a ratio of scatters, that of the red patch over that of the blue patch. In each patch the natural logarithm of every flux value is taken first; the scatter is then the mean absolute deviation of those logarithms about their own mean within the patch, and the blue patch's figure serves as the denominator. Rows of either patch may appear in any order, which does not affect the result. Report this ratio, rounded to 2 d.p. 0.19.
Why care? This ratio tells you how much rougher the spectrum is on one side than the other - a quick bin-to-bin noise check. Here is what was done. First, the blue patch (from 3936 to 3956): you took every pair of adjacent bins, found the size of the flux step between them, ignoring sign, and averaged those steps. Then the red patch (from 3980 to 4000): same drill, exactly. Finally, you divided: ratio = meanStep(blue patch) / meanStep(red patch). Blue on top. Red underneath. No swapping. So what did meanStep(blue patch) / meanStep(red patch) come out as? 1.4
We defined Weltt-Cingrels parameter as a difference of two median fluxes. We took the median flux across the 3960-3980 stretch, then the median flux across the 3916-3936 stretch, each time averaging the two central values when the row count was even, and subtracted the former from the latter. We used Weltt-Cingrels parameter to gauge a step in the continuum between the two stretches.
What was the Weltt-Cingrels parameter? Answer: 1.6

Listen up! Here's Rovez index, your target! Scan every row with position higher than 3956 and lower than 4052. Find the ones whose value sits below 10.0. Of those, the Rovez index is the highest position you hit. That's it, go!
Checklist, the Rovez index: 3982.0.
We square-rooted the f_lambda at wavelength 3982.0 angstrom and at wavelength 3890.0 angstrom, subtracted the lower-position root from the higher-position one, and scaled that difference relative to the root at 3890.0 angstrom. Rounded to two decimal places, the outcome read 0.12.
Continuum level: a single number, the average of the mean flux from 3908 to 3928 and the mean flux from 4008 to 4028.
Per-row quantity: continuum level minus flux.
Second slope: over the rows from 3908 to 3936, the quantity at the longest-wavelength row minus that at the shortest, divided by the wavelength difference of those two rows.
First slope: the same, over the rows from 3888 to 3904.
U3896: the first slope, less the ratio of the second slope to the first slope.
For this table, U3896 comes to 0.30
